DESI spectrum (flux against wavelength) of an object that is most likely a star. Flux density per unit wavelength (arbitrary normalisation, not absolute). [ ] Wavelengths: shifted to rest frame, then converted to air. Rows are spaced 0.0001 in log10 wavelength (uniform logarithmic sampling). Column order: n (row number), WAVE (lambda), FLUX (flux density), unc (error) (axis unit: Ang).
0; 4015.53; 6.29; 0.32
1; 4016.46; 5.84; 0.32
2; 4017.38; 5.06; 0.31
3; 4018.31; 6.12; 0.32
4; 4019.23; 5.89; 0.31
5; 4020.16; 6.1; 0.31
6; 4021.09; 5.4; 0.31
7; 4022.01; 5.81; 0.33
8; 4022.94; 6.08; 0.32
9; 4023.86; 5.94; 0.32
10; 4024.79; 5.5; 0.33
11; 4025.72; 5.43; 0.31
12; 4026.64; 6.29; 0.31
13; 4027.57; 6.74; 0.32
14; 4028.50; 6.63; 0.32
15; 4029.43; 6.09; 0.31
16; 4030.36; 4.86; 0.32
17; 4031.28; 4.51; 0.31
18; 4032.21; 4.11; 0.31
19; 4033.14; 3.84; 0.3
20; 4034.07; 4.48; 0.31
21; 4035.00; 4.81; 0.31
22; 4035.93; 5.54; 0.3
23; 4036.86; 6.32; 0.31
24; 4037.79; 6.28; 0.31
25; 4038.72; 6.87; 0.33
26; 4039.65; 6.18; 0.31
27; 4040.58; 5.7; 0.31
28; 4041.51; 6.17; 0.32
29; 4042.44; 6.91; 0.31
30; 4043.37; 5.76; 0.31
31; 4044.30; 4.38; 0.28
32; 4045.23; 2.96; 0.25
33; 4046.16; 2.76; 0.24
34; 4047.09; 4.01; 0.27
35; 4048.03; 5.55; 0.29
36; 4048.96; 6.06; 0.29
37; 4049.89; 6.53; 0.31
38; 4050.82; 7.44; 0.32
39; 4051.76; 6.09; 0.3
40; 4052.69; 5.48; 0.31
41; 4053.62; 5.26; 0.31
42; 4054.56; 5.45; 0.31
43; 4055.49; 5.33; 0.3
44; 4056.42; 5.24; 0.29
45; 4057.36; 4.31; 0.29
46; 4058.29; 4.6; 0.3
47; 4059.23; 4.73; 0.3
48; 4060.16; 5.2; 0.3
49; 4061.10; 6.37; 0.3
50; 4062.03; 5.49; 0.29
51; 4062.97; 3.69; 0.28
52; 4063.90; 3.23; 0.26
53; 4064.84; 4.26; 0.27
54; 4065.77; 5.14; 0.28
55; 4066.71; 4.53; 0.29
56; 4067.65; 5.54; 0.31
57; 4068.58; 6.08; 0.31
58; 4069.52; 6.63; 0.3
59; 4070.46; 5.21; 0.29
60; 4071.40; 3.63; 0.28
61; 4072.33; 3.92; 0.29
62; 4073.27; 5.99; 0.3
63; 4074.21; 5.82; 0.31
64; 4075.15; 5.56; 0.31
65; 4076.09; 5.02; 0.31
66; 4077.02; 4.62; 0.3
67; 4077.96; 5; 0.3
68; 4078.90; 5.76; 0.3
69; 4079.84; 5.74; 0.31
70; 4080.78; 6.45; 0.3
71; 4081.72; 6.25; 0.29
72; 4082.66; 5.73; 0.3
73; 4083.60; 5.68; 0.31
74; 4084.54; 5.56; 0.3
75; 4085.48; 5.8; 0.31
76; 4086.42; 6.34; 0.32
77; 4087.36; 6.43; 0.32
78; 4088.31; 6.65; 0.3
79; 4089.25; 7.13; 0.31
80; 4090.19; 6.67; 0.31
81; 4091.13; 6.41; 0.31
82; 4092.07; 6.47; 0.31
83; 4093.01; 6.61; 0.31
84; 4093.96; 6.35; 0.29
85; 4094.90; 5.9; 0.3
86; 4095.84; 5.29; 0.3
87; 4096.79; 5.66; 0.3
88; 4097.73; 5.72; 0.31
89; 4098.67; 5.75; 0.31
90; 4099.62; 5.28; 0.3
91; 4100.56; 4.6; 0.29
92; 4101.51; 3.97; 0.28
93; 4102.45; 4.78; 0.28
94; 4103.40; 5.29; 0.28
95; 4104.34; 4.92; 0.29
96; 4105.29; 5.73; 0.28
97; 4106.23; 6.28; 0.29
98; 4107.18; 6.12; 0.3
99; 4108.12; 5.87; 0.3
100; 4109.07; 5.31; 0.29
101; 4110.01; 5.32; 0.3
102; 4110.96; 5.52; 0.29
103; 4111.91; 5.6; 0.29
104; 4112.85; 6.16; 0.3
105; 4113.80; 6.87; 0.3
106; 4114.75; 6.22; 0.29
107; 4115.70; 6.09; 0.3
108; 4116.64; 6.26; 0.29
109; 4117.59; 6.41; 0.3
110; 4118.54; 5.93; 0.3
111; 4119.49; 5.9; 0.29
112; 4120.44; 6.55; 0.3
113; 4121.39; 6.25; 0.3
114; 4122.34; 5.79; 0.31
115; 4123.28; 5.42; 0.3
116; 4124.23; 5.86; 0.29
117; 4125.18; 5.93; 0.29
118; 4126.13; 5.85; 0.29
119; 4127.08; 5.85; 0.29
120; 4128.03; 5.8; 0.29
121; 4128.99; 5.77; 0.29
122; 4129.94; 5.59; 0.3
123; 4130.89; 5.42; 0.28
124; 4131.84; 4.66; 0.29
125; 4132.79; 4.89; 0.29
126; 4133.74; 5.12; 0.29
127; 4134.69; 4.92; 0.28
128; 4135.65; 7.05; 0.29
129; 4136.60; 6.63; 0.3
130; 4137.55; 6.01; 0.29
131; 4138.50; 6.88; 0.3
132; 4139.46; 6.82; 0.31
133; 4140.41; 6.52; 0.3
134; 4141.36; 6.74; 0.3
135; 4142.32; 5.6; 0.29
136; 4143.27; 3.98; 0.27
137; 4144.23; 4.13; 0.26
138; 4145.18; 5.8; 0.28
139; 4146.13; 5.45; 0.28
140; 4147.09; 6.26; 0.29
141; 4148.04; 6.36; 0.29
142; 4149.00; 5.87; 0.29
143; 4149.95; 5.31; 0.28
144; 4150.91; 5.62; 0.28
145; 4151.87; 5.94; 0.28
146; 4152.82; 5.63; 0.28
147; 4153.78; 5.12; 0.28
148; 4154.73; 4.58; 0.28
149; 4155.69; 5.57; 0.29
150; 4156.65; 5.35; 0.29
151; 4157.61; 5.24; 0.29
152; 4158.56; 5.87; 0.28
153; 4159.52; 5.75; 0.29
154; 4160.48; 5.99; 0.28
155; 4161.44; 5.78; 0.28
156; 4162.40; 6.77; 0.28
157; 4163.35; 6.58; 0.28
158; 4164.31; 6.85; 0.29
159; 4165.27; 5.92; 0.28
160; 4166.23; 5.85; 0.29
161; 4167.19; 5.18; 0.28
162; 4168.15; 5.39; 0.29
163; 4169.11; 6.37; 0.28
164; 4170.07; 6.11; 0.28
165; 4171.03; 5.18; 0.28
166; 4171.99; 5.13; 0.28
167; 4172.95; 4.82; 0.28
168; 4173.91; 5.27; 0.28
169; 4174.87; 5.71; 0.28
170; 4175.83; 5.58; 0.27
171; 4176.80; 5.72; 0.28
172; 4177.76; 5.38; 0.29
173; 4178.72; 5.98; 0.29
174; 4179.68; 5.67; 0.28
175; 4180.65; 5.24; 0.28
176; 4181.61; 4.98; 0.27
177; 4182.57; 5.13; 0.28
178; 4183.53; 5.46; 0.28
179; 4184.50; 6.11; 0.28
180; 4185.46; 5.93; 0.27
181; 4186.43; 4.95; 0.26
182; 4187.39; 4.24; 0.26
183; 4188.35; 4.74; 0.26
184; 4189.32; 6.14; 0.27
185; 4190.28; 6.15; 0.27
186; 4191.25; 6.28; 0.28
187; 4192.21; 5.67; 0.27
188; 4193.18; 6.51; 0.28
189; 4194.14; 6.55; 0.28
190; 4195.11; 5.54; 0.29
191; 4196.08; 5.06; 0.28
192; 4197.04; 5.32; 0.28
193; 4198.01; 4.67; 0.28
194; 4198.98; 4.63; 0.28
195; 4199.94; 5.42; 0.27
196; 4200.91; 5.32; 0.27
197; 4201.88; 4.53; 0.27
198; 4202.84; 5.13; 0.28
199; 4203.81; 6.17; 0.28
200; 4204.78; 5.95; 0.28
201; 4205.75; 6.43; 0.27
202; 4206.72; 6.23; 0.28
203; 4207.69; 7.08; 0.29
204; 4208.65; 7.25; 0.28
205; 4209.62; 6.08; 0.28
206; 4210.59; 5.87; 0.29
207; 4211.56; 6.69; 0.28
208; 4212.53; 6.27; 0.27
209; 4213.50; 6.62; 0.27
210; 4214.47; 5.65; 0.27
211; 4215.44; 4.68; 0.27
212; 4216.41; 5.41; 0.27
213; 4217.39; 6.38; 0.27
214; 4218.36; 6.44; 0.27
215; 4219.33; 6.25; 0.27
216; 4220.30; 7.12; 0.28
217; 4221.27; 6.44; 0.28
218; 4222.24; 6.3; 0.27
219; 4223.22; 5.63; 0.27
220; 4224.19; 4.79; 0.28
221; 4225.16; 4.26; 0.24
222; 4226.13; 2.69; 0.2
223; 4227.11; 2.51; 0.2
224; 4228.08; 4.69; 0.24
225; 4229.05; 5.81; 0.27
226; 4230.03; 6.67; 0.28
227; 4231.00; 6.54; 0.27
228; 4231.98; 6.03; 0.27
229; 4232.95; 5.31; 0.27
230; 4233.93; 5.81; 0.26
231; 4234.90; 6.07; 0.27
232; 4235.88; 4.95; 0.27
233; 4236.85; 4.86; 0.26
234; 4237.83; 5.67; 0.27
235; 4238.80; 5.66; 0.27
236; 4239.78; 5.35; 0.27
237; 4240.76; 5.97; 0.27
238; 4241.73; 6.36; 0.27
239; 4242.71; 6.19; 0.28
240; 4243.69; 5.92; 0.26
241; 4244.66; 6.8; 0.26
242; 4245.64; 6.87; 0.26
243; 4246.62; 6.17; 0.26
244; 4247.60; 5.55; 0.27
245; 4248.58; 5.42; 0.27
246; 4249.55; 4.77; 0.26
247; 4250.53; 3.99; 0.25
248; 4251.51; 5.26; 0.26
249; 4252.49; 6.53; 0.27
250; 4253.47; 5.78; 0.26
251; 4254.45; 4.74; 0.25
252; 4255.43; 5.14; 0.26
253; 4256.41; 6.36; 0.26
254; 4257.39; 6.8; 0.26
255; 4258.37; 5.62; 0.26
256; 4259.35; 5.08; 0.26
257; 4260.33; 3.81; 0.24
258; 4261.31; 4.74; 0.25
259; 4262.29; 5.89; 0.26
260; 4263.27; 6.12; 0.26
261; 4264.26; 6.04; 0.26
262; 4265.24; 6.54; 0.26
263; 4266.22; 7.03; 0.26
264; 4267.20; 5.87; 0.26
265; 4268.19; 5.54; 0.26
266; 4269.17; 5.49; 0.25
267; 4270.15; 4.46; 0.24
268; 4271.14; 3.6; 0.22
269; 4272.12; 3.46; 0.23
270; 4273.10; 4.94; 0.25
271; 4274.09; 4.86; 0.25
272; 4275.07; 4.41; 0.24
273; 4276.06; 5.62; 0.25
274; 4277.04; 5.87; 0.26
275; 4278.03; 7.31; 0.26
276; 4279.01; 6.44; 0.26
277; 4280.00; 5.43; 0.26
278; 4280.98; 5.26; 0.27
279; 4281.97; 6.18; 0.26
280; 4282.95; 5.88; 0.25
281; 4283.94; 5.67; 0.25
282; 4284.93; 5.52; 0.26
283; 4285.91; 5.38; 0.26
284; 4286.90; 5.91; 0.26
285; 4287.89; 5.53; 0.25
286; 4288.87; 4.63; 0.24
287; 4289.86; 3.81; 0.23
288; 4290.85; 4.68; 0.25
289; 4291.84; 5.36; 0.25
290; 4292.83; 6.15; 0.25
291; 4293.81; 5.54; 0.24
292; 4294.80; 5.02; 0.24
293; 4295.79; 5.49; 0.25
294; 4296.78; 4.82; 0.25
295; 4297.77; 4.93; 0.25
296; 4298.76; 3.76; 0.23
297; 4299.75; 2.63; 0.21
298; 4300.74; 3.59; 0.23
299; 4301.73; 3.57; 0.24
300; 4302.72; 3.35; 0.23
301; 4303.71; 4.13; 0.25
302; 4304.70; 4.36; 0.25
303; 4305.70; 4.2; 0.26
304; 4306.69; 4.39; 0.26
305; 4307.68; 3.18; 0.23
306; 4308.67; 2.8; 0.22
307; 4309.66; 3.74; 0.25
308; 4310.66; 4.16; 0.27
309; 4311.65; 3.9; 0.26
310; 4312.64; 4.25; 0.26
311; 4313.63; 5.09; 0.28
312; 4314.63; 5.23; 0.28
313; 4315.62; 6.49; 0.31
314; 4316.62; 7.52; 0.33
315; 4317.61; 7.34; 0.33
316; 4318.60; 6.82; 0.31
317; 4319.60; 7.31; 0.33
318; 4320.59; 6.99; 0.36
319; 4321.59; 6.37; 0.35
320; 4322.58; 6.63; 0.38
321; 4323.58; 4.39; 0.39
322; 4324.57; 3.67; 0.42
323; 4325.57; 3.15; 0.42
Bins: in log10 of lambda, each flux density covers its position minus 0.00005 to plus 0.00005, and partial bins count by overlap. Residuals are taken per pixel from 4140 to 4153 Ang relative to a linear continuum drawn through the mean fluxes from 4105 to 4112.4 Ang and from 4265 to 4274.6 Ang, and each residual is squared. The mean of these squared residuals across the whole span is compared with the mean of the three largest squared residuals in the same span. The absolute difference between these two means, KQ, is 1.4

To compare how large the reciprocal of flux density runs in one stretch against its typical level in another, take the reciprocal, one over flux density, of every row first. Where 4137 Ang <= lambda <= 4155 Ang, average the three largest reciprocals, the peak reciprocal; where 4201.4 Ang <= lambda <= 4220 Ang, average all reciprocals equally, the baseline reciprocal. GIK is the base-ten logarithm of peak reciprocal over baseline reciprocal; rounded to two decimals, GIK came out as 0.15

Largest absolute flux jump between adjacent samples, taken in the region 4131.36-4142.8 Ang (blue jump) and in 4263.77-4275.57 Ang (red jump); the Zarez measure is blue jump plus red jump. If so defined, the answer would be 3.6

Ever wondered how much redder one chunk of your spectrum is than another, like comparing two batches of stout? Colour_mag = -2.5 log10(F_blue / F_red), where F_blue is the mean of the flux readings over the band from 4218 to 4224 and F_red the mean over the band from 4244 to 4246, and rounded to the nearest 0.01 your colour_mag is 0.08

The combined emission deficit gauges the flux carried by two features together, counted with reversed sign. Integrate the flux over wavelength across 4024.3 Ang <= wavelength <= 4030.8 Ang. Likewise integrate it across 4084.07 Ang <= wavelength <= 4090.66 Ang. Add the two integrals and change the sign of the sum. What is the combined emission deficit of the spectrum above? -80.5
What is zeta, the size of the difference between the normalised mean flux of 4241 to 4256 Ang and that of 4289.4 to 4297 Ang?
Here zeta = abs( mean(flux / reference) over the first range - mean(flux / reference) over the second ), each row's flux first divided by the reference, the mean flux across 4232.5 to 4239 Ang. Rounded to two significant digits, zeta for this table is 0.11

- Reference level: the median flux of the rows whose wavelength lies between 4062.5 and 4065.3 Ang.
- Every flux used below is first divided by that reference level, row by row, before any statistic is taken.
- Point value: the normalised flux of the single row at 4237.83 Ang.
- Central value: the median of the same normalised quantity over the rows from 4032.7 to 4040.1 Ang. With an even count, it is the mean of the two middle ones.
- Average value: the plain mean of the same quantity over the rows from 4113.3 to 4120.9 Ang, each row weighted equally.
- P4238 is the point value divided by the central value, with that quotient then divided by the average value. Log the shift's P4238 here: 0.57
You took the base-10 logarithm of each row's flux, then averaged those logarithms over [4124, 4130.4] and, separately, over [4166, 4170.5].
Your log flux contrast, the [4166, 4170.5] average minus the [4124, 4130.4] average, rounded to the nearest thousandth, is -0.003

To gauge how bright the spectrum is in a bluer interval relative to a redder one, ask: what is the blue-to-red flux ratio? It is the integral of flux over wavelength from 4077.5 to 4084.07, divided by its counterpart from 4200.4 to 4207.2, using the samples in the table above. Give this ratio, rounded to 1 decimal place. 1.0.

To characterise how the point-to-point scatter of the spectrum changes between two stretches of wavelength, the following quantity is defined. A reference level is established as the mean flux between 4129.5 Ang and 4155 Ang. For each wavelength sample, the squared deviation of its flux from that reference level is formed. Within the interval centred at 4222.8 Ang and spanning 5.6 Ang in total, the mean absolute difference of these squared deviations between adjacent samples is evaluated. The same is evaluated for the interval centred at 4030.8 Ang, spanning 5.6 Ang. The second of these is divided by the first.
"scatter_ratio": 1.0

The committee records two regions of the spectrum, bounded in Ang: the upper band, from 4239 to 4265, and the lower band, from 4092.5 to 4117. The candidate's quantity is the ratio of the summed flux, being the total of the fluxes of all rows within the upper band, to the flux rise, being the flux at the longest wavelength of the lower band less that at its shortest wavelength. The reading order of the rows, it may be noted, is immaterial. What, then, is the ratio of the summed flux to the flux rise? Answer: -421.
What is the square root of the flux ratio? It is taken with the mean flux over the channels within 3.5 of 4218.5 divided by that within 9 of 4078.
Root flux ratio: 1.05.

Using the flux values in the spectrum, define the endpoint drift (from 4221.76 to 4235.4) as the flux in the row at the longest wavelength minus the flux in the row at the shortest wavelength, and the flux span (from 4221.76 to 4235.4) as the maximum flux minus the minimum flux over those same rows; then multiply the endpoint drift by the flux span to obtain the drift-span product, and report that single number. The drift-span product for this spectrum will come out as -1.0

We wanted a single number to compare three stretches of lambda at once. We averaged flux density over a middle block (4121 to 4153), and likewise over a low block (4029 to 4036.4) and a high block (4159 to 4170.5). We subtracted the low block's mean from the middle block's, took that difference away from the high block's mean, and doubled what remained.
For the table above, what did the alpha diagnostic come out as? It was 10.1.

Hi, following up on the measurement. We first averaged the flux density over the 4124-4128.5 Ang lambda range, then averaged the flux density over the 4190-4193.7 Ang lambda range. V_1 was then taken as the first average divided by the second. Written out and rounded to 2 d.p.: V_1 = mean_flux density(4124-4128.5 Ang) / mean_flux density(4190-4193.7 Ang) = 0.95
